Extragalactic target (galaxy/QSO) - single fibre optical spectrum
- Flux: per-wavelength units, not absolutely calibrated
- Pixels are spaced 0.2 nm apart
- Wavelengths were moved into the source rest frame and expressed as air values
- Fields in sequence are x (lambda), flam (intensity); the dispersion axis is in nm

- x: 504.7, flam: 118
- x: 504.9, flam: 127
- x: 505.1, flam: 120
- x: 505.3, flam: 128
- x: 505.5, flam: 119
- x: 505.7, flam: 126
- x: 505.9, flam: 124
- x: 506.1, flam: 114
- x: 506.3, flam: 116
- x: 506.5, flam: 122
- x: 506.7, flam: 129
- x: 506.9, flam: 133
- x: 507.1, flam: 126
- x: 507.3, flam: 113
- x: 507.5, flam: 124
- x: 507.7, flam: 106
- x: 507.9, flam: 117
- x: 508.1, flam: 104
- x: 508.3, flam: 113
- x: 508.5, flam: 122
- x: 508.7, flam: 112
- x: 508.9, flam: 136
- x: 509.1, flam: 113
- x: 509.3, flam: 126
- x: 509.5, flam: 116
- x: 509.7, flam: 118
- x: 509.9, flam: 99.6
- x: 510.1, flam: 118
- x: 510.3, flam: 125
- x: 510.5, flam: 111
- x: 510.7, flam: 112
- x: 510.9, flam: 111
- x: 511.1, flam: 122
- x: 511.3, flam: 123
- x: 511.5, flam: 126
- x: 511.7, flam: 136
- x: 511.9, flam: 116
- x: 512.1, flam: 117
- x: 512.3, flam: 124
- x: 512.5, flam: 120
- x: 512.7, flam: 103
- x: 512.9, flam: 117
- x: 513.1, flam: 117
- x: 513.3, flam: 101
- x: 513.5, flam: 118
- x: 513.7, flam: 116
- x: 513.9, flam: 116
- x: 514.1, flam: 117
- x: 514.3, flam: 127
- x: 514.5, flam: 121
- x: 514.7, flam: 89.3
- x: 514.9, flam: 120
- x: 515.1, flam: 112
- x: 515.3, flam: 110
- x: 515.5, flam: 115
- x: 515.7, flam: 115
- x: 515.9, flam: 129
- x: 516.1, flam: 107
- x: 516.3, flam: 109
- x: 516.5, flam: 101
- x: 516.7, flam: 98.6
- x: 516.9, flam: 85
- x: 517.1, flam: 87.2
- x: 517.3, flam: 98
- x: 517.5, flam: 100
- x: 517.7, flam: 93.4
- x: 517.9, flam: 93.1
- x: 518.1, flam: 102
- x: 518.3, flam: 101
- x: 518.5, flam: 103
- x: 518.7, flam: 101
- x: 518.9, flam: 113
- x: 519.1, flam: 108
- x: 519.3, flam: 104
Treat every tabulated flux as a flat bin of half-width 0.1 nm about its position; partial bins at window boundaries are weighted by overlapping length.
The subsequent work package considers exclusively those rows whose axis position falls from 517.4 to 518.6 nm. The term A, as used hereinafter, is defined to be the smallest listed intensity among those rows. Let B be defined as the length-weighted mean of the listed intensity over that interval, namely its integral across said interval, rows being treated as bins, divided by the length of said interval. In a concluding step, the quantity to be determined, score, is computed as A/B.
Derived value 0.94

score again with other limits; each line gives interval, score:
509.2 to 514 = 0.85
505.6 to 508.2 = 0.87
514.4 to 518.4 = 0.81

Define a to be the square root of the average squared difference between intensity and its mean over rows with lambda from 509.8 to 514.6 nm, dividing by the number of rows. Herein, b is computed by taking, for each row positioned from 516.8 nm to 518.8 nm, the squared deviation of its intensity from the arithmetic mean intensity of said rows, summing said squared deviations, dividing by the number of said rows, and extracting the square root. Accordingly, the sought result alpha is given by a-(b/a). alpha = 7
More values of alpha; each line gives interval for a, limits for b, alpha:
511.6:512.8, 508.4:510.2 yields 9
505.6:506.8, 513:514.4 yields 4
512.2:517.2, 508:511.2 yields 11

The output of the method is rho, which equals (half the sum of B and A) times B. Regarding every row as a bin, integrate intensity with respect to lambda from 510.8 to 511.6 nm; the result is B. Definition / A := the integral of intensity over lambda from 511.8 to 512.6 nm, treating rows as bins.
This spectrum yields 9245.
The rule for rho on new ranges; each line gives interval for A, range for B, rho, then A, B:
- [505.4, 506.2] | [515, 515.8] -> 8452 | 97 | 90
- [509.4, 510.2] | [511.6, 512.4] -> 9314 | 90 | 99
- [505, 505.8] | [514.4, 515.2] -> 8274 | 99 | 88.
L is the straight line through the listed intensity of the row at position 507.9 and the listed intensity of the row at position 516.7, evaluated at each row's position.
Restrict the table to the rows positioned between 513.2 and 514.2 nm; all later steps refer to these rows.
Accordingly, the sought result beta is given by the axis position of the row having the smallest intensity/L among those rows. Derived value 513.3 nm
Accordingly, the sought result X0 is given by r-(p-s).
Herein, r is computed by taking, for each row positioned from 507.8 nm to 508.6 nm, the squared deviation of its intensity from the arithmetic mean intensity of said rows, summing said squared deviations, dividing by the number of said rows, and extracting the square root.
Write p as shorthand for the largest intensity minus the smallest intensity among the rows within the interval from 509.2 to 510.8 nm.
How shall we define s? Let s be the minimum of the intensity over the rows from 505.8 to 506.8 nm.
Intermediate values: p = 26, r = 7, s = 114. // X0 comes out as 94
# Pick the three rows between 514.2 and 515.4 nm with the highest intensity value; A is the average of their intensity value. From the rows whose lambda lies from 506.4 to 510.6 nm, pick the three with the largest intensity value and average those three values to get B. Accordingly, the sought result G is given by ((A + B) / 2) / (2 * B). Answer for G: 0.481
